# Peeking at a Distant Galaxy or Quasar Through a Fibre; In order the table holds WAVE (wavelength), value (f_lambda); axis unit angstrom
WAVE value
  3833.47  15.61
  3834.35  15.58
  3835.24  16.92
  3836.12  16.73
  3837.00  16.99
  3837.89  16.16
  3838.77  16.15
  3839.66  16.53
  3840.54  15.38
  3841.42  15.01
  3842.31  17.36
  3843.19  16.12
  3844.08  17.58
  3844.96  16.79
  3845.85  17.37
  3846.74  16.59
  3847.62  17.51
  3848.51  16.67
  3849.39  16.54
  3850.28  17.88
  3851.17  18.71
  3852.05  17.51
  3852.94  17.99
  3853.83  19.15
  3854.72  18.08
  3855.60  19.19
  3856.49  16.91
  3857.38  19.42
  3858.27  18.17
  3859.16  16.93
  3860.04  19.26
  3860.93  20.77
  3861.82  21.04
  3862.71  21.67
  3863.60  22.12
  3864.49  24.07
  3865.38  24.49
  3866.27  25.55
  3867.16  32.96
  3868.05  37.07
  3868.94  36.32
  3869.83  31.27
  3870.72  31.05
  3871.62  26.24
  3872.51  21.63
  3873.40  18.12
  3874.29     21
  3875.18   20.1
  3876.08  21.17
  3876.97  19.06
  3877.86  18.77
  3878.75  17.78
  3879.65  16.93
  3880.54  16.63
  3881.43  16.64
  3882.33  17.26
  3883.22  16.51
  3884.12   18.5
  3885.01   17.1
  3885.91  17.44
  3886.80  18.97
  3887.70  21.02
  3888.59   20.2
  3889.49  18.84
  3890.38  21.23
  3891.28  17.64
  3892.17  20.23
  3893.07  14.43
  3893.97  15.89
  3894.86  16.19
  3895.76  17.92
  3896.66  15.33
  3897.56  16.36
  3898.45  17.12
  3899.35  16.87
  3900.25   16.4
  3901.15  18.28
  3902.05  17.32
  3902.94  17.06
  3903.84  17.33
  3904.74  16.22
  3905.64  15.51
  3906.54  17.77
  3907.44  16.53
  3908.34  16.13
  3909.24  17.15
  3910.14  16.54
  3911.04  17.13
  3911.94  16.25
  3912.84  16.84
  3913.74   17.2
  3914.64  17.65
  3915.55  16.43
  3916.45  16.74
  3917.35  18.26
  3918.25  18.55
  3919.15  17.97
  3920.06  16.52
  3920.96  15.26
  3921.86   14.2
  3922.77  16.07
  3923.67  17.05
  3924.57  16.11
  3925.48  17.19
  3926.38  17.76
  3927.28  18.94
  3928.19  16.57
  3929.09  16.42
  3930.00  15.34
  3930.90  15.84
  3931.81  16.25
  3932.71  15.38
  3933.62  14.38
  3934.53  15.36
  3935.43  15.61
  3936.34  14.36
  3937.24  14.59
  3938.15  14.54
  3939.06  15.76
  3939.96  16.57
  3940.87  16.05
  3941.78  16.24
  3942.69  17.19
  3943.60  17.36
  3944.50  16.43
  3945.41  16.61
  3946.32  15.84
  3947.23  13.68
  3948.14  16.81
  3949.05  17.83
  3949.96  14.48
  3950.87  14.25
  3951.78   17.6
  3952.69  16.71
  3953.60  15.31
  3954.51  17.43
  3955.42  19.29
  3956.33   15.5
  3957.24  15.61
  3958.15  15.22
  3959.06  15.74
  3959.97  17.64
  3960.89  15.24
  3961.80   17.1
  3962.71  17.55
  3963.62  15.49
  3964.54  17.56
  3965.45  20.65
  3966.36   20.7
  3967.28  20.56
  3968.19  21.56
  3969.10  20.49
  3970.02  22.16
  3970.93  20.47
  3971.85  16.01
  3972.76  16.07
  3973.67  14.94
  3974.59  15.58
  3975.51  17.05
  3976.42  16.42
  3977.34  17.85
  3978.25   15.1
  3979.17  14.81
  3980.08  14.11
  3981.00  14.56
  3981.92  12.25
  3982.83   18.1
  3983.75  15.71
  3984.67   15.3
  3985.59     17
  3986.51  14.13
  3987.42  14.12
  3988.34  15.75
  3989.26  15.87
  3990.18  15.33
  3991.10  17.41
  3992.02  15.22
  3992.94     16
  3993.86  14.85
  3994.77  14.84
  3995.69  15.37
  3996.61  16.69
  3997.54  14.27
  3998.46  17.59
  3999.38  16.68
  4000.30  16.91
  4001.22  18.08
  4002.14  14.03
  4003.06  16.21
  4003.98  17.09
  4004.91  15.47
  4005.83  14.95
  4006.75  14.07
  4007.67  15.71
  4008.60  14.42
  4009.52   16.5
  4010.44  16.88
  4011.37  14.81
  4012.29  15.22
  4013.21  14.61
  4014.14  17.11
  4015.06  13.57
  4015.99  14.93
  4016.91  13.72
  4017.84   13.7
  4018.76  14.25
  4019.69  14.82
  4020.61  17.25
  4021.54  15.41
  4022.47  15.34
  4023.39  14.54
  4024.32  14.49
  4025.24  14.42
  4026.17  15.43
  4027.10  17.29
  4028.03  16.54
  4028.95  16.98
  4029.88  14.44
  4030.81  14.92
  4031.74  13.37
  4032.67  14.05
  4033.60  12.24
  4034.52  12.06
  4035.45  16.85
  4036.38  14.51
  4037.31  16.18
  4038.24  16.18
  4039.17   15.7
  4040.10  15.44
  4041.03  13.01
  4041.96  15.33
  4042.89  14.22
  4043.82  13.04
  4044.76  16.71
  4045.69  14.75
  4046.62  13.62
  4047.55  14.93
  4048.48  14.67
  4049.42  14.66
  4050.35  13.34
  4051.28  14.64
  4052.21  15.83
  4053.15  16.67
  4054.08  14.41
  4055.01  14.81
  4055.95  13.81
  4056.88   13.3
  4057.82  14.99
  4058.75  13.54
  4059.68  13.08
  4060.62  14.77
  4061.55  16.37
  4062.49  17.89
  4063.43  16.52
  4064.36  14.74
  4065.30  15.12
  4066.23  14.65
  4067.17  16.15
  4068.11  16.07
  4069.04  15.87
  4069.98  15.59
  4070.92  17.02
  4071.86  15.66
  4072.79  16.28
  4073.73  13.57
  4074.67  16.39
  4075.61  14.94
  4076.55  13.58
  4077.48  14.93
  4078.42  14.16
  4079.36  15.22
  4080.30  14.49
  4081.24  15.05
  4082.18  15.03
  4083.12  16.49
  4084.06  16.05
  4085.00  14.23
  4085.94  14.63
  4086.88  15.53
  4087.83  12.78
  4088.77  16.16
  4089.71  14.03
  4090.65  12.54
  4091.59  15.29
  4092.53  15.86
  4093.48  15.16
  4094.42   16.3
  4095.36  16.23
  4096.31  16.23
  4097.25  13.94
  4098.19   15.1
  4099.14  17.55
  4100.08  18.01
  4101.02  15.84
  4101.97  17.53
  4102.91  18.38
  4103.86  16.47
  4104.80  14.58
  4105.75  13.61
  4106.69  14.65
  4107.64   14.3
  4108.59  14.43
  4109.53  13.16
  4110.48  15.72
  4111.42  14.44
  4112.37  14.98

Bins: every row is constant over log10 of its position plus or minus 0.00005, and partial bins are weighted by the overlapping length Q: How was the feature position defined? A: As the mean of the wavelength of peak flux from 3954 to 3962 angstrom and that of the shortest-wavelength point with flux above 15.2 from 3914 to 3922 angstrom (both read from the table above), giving 3935.0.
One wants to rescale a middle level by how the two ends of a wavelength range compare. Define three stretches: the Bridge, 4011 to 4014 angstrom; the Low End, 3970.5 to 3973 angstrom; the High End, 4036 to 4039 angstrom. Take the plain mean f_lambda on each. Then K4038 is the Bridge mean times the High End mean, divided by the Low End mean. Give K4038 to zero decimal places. 13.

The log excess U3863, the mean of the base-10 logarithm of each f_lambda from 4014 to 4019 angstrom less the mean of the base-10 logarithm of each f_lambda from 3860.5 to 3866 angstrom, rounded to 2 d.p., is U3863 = -0.19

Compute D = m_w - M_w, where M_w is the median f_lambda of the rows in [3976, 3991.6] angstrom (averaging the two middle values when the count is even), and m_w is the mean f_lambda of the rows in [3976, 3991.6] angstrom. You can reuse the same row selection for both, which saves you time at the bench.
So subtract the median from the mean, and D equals 0.2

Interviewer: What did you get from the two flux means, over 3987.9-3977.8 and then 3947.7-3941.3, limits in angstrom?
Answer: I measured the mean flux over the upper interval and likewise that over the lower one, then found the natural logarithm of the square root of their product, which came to 2.75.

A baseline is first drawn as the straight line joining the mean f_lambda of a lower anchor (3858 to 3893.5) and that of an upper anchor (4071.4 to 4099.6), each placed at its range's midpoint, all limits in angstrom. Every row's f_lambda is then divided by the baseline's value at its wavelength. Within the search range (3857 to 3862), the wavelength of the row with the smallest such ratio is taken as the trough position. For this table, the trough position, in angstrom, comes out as 3859.16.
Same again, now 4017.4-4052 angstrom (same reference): 4034.52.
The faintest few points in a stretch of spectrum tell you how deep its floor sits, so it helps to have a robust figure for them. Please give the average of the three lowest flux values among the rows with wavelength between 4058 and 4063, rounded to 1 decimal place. 13.8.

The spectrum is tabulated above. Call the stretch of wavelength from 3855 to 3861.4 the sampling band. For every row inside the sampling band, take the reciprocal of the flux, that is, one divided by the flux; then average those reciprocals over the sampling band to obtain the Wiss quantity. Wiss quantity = 0.054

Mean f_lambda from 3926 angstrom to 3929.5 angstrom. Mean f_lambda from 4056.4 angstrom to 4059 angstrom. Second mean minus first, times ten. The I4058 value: -35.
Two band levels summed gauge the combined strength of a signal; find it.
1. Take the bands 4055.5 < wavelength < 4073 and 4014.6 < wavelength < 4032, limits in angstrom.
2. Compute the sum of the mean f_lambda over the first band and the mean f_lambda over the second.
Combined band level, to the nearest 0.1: 30.4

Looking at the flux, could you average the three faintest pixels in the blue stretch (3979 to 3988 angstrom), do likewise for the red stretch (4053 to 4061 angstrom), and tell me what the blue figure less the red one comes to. 0.2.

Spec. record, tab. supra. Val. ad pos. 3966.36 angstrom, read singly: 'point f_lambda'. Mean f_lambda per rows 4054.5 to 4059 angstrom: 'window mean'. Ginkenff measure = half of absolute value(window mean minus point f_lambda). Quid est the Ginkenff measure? 3.3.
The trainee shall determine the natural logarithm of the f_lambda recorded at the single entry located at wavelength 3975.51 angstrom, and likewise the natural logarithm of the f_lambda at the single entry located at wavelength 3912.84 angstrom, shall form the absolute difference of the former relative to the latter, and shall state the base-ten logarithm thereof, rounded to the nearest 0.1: -1.9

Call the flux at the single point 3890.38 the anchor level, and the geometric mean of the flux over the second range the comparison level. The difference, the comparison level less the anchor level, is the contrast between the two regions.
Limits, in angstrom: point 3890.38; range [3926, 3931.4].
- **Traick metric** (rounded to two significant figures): -4.5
